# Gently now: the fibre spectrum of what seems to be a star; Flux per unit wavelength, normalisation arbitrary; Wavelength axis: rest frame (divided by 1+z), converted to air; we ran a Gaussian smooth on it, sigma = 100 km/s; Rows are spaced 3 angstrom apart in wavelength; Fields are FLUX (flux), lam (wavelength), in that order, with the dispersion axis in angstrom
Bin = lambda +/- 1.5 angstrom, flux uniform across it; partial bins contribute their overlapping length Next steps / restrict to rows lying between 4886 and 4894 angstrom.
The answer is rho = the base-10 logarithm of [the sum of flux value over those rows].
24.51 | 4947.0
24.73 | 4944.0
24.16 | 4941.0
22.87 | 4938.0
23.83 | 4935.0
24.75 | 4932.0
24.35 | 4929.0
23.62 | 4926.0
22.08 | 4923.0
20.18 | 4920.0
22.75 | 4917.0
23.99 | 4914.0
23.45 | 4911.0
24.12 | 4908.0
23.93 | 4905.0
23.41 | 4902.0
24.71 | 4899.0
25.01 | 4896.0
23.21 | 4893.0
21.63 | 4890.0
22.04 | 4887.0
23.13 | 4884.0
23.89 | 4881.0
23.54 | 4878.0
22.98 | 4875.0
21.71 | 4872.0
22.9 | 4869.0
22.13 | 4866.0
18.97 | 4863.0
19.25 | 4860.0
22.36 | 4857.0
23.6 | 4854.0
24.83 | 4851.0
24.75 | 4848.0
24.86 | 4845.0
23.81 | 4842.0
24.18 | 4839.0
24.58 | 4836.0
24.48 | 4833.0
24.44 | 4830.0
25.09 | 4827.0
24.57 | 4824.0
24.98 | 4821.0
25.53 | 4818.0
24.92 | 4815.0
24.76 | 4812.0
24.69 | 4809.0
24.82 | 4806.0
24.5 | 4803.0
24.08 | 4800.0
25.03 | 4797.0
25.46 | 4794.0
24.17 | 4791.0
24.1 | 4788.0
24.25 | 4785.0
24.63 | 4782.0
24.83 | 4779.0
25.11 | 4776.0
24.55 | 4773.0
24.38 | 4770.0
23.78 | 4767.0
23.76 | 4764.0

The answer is 1.83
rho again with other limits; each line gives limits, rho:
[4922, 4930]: 1.85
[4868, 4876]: 1.83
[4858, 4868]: 1.78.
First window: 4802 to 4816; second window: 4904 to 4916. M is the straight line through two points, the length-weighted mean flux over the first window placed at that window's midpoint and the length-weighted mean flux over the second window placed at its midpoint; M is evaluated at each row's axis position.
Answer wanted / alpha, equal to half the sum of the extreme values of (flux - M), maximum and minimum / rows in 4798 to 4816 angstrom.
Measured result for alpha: -0.3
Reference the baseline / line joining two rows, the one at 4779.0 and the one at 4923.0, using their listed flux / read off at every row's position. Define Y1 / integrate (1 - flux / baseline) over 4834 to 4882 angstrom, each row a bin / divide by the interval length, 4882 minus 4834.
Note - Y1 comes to 0.013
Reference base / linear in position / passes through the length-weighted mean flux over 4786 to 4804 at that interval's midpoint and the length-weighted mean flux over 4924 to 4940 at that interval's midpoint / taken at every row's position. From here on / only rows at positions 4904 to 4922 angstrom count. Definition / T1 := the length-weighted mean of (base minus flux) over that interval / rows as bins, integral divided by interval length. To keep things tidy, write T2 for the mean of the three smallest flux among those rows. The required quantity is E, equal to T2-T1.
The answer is 21.2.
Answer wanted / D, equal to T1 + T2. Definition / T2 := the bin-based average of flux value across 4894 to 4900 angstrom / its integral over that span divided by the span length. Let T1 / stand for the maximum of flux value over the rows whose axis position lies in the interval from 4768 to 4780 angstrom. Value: 49.8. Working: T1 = 25.11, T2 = 24.7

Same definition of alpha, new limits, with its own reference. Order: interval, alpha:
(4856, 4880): -2.9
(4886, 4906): -0.7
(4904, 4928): -1.6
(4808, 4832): 0.4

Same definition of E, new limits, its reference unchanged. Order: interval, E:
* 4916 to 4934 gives 20.8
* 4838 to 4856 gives 23.9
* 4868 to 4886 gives 21.4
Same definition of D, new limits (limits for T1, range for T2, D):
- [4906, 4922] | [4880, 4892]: 46.8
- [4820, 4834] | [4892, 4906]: 49.2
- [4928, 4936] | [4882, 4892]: 47.1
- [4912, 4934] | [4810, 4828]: 49.7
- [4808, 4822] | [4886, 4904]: 48.9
